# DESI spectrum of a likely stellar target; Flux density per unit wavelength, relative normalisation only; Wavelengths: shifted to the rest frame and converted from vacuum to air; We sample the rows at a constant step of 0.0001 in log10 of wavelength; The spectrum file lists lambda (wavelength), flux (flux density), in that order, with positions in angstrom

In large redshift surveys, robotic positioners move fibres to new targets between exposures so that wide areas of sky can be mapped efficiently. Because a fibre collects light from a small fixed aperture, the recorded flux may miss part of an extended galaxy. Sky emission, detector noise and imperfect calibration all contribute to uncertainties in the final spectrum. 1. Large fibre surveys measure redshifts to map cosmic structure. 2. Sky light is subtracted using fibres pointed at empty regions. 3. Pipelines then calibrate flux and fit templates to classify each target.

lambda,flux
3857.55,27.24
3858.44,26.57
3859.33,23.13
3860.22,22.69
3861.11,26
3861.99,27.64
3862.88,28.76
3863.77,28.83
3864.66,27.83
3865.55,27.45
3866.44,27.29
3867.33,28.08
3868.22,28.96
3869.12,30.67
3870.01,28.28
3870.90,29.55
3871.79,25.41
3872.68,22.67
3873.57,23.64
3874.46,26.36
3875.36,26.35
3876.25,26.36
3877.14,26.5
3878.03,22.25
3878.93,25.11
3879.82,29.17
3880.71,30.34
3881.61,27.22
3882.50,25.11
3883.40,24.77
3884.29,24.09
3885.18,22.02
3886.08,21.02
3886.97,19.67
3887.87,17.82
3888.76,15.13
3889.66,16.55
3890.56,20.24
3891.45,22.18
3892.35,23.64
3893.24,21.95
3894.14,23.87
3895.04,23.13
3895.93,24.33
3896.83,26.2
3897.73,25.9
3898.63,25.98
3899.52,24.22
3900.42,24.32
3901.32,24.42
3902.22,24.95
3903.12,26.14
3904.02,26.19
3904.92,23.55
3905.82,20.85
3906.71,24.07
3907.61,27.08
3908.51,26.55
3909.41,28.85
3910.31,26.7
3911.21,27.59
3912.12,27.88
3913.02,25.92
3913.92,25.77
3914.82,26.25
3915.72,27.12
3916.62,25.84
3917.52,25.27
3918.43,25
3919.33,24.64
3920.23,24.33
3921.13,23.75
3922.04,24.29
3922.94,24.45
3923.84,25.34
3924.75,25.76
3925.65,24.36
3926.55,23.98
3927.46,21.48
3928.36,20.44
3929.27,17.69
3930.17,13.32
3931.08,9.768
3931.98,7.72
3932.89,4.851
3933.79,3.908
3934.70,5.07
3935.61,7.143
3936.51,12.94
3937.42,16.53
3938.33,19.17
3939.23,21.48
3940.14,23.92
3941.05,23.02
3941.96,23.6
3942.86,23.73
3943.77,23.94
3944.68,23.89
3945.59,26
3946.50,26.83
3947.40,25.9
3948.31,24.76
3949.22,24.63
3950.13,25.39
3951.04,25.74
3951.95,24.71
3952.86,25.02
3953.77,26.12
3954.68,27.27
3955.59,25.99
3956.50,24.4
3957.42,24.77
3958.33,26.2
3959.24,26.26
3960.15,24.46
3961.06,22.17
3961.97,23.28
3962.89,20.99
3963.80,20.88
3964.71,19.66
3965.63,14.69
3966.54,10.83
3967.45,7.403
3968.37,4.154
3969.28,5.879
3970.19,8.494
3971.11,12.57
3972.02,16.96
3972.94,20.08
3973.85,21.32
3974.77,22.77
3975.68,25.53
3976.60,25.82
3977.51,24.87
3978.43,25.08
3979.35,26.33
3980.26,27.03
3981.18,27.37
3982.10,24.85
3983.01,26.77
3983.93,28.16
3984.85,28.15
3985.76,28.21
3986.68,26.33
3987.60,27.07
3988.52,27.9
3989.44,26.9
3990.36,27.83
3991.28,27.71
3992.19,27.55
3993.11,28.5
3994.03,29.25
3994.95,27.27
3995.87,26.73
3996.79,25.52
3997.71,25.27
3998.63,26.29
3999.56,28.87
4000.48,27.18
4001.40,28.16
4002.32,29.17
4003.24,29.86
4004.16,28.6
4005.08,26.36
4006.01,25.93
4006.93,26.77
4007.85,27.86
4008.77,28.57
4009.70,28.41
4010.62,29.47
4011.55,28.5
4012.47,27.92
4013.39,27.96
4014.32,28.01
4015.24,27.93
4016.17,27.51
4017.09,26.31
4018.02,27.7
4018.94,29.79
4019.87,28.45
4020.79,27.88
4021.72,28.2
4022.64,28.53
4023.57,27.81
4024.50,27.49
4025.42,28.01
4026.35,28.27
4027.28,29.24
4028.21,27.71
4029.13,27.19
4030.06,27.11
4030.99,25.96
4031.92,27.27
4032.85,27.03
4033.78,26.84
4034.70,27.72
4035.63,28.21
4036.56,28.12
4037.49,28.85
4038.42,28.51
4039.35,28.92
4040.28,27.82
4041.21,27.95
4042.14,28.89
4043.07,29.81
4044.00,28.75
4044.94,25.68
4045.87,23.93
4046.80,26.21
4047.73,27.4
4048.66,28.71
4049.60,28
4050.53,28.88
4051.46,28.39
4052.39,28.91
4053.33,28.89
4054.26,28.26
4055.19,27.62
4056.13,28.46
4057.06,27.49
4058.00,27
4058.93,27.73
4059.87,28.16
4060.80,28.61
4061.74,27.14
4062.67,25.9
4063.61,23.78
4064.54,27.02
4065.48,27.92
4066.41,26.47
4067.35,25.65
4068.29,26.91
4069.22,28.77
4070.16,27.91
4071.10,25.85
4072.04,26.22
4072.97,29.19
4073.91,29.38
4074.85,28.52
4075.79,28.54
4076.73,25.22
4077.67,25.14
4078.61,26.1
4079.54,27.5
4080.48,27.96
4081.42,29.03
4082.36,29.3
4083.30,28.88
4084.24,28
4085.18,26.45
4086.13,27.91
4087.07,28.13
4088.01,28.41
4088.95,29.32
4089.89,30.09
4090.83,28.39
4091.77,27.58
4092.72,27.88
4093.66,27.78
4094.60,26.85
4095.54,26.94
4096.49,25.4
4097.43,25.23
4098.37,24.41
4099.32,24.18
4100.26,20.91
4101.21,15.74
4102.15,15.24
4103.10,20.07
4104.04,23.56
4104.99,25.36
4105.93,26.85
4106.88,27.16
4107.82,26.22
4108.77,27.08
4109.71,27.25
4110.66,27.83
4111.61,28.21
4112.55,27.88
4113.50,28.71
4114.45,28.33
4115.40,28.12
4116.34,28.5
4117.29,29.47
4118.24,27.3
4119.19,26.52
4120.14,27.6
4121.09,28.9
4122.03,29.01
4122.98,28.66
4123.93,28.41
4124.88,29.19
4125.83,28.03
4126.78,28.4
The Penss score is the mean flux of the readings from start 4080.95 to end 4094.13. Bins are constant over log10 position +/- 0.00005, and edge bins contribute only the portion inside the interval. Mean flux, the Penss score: 28.4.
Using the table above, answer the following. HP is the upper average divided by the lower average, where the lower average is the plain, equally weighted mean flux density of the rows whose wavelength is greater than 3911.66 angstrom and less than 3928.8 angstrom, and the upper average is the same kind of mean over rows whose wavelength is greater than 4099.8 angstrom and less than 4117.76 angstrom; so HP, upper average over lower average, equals 1.02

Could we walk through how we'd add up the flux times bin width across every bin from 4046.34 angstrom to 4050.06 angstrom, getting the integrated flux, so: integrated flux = 103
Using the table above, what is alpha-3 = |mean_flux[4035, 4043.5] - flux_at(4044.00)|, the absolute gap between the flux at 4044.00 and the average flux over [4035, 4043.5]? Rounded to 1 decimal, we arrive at 0.2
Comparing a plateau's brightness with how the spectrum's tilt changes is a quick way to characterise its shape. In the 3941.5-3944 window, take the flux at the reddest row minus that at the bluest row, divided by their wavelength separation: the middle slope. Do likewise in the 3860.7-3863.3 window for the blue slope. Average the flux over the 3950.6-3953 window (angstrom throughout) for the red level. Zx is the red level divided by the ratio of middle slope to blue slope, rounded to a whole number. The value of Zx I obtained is 209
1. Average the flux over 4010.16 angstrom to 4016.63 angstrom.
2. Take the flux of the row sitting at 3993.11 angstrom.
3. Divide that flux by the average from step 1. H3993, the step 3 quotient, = 1.01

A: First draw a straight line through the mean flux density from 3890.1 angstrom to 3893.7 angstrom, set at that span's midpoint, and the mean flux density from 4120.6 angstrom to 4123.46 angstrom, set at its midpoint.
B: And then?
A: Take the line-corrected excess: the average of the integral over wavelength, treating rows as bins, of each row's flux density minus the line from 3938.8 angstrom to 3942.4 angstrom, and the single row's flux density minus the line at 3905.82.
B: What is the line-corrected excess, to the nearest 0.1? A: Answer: -1.6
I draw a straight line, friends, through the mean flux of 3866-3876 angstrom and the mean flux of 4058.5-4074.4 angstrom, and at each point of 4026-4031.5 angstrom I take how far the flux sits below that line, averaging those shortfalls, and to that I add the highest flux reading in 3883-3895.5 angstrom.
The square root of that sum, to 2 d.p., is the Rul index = 4.94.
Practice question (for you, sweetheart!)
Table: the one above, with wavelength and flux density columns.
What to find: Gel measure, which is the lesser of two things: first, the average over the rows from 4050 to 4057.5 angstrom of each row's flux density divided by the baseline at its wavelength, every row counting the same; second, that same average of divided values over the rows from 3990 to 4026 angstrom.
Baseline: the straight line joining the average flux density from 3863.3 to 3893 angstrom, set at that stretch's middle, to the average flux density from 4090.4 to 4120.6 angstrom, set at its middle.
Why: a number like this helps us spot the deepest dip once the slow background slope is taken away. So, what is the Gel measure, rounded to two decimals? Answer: 1.09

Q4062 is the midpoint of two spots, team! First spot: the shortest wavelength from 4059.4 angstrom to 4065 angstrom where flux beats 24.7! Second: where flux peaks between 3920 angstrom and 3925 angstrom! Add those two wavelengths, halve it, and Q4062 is 3992.3 angstrom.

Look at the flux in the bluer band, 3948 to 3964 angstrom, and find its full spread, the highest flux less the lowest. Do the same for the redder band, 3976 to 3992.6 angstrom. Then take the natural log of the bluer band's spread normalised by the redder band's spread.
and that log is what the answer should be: 0.64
